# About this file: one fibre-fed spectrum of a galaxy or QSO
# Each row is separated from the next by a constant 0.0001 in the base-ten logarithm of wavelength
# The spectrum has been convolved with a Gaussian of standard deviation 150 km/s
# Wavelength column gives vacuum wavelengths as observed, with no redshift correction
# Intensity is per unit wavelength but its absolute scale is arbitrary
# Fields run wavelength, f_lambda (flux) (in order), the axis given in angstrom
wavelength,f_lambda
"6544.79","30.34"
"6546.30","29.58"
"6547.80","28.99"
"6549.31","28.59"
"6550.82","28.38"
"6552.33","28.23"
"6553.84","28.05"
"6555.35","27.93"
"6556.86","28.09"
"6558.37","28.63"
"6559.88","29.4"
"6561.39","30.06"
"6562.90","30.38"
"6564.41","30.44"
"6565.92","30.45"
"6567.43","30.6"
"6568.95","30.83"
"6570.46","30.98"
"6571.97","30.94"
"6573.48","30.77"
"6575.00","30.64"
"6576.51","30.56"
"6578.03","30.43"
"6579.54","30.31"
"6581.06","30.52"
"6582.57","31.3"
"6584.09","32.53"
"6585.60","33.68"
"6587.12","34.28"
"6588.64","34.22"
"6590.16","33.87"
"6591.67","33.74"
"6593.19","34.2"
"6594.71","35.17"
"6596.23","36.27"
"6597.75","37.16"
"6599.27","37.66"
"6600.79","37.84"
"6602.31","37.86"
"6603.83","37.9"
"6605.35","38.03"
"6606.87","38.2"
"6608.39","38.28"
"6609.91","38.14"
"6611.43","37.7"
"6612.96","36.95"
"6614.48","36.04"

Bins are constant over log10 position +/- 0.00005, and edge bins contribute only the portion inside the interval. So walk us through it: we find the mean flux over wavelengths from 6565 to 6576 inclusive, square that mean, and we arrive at 945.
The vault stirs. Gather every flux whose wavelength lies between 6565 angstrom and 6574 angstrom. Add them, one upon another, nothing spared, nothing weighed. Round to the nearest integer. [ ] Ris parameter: 185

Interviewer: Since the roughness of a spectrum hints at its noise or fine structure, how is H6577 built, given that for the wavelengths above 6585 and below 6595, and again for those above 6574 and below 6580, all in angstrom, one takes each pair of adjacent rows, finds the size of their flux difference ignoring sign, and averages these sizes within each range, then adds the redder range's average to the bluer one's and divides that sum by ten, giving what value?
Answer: 0.054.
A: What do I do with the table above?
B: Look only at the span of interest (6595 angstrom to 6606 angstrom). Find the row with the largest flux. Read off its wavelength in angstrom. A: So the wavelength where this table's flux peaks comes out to 6605.35 angstrom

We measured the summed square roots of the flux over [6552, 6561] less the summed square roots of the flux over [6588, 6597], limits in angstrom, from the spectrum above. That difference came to -3.3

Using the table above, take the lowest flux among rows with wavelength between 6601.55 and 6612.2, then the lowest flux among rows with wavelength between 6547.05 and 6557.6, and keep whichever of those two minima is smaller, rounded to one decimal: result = 27.9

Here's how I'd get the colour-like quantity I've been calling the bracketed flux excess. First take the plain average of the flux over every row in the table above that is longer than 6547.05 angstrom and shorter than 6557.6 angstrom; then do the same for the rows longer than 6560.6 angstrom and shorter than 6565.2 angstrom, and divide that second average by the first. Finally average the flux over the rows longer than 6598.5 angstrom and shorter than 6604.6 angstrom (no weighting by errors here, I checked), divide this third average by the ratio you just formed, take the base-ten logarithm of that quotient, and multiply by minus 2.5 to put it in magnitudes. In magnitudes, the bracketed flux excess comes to -3.87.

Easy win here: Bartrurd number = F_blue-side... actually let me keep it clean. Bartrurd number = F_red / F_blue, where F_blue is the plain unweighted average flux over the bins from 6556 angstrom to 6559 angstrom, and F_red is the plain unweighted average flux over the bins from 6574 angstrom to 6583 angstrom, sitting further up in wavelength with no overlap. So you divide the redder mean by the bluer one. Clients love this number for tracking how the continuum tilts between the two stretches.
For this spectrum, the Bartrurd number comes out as 1.08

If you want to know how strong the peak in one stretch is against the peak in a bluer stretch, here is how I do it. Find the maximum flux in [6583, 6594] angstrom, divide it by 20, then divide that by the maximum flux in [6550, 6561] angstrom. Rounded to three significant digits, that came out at 0.0583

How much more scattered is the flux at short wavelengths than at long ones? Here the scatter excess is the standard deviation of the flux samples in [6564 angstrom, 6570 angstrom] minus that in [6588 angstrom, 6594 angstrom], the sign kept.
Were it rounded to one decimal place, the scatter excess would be -0.1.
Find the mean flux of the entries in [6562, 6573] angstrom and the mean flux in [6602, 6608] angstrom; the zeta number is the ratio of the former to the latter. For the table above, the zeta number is 0.81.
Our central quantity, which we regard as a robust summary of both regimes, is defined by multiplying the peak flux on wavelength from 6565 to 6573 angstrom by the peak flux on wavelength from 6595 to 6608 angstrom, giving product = 1183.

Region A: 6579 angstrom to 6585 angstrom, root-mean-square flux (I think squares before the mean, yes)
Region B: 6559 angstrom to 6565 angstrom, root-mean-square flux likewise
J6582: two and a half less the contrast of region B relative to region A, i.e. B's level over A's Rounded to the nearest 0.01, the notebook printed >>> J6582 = 1.54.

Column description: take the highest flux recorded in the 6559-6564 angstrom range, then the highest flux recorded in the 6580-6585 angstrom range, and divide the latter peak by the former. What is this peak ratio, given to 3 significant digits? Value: 1.07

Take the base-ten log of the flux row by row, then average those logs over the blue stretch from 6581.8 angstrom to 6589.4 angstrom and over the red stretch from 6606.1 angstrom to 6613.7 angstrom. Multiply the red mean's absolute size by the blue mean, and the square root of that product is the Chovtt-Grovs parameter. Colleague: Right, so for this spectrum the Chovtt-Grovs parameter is 1.55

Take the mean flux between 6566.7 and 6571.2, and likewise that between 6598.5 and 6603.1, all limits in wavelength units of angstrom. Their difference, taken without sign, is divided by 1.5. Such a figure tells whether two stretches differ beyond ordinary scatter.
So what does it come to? 4.7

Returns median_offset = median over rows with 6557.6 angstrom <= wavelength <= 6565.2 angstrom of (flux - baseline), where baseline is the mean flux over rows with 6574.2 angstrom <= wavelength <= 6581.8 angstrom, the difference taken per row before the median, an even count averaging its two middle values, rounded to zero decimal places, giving 0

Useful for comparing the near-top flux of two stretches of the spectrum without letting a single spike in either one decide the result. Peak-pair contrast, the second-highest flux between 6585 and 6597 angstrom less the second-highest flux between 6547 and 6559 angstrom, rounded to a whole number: 7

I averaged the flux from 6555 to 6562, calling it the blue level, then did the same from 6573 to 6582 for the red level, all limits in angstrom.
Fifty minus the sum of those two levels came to -9.4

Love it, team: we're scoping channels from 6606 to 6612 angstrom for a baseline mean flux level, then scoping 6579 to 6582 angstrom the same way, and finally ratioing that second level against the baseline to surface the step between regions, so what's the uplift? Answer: 0.80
